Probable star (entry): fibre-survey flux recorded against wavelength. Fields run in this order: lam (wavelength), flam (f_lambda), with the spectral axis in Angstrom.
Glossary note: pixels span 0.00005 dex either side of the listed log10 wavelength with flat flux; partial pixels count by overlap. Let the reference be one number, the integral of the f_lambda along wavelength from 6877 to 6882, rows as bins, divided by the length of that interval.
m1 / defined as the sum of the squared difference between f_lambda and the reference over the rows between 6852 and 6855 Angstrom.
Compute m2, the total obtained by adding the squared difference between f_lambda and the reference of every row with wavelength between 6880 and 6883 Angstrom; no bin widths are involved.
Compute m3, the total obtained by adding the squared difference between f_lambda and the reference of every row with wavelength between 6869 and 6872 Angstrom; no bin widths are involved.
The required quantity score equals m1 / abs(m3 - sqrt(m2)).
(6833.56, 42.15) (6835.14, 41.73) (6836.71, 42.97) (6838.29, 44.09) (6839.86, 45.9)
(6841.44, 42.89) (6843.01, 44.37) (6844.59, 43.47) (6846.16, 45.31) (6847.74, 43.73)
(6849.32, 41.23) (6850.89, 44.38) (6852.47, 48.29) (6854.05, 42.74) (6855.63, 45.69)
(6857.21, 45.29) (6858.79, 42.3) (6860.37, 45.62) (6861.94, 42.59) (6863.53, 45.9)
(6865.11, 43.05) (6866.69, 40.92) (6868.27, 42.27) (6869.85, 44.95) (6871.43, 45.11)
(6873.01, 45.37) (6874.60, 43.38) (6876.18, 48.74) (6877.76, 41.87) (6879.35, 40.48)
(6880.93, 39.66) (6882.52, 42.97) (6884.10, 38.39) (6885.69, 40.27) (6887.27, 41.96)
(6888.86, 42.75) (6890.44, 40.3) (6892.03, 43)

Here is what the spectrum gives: 2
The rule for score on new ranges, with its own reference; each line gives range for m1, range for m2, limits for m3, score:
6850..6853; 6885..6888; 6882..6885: 8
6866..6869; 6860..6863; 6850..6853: 0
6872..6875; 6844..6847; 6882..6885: 6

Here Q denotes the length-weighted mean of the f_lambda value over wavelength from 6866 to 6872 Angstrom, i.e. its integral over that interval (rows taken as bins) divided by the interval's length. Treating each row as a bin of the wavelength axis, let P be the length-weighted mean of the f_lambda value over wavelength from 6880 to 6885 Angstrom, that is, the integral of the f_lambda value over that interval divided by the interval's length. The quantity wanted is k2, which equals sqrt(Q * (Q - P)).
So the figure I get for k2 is 11.4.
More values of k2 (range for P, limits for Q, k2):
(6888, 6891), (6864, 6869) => 5.4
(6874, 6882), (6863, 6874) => 6.9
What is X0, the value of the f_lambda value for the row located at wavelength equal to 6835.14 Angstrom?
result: 41.73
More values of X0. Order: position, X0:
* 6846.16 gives 45.31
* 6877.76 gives 41.87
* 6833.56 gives 42.15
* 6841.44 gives 42.89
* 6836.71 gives 42.97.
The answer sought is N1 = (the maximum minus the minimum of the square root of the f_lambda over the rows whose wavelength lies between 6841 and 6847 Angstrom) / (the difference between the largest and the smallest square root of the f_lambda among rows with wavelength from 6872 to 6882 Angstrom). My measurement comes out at 0.3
